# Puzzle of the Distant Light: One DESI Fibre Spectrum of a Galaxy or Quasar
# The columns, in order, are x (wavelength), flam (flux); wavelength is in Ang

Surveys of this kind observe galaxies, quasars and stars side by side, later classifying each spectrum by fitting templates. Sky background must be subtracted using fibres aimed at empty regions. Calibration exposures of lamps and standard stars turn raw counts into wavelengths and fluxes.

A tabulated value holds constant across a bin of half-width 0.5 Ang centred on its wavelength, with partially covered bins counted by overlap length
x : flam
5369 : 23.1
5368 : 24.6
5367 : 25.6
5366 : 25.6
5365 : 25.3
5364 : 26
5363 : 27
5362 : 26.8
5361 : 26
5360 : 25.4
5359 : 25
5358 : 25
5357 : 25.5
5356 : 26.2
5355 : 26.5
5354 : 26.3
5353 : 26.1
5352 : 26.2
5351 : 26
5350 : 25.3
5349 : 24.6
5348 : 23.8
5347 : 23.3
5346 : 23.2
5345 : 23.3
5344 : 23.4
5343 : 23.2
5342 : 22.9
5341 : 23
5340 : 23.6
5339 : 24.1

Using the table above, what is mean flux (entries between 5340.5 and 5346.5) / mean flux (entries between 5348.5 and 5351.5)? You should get 0.92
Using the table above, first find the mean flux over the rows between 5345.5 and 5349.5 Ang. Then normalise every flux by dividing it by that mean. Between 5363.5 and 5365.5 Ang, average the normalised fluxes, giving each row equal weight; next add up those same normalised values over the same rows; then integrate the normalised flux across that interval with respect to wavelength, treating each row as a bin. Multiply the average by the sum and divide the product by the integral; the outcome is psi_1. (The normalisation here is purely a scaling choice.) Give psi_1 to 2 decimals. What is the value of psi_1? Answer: 1.08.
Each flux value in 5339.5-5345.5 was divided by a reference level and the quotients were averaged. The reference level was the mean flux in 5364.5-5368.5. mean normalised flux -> 0.92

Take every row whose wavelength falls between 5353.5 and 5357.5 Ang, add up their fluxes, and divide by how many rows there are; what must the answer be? 26.1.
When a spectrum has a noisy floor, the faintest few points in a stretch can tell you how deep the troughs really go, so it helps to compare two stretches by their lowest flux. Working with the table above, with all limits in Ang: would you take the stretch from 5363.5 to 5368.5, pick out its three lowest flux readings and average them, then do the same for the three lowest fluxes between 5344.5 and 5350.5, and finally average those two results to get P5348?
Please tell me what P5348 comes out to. 24.2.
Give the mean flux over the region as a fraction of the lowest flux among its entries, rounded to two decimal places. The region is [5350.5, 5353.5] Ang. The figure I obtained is 1.00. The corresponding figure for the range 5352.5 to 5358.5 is 1.04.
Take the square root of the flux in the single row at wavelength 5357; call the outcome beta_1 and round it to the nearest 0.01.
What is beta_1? 5.05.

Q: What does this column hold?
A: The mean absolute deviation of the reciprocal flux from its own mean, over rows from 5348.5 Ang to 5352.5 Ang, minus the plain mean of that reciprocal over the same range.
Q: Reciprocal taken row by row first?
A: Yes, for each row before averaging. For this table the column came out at -0.0383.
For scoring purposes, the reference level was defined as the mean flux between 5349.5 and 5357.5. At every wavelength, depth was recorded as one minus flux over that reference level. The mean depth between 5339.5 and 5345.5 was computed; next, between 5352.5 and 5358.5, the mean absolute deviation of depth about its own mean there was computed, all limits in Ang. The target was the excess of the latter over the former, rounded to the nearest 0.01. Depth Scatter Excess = -0.09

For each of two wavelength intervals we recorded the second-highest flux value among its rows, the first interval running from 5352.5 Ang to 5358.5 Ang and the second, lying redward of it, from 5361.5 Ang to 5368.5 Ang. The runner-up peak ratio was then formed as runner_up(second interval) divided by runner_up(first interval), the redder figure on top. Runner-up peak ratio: 1.02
